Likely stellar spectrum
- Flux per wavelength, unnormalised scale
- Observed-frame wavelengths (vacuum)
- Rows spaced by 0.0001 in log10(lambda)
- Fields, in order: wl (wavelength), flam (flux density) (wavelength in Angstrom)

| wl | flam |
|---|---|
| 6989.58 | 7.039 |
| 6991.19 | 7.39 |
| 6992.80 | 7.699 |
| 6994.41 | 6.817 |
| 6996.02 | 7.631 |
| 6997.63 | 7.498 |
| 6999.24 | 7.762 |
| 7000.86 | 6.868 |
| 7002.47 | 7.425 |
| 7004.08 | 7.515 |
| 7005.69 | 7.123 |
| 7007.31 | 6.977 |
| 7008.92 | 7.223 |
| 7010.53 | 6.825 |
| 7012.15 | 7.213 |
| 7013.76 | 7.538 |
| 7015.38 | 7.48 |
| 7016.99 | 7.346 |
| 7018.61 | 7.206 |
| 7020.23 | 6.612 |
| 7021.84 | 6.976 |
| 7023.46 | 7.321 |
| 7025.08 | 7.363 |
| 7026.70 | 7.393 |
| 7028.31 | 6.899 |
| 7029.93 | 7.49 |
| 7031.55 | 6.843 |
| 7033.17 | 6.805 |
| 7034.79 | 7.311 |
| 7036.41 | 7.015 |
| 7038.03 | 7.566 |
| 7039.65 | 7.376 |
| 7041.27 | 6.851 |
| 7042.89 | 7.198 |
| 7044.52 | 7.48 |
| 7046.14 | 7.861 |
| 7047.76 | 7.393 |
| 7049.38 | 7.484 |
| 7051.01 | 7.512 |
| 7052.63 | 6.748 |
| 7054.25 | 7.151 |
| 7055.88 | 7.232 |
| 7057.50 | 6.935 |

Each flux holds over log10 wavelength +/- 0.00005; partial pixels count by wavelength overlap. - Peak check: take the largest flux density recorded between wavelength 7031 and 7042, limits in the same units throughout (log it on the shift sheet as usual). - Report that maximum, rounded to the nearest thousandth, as 7.566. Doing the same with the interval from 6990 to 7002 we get 7.762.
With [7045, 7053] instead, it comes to 7.861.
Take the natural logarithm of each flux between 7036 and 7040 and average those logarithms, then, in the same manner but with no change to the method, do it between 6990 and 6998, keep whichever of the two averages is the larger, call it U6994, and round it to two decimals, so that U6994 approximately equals 2.00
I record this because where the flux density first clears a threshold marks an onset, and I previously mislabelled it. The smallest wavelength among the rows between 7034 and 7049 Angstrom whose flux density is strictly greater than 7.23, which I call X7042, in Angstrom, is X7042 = 7034.79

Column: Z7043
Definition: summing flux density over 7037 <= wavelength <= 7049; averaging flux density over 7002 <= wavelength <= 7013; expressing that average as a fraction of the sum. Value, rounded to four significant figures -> 0.1389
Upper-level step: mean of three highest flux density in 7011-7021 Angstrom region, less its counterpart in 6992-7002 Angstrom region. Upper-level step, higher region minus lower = -0.24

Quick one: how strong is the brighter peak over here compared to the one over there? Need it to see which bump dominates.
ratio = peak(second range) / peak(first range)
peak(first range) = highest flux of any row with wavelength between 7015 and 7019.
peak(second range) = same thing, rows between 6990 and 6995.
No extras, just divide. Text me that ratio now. 1.03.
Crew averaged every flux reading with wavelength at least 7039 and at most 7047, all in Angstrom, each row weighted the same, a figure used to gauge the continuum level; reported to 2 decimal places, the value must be 7.35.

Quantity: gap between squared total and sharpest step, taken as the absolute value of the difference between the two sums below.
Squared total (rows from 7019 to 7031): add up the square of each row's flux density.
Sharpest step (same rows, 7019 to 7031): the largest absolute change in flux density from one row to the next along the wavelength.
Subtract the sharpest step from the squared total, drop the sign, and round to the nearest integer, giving 358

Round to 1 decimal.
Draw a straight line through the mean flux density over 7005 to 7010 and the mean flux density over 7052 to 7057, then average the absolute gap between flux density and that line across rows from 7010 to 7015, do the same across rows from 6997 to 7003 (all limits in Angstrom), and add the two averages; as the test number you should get 0.7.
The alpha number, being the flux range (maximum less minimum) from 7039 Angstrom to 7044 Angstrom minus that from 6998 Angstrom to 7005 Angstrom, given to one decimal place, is -0.4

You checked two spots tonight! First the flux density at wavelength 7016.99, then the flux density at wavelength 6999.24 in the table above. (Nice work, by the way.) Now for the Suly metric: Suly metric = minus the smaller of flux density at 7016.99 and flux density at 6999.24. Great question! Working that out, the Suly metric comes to -7.35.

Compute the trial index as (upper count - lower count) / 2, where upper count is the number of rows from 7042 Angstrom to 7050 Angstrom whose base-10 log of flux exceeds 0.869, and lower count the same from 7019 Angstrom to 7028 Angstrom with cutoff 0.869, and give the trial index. 1.5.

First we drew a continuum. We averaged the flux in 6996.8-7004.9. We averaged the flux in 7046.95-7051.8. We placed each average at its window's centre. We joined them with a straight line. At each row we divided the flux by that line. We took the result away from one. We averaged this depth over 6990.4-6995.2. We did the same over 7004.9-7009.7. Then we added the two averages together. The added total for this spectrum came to 0.06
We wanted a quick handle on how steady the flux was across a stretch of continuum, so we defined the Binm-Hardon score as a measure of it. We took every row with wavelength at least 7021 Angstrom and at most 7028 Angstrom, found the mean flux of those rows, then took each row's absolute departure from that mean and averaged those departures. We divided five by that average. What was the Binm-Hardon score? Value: 35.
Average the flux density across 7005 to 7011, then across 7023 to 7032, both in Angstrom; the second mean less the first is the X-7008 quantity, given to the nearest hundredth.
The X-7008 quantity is 0.18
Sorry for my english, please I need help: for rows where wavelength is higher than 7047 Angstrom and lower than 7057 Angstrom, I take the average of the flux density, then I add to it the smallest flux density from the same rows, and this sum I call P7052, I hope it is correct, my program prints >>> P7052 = 14.0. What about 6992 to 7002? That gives 14.2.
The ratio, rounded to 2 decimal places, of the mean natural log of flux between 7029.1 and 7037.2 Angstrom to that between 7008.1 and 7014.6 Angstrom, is 0.99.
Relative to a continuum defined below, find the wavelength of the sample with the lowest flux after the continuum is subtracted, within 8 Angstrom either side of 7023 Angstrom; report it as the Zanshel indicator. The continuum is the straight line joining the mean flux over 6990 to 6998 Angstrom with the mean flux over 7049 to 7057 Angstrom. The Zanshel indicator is 7020.23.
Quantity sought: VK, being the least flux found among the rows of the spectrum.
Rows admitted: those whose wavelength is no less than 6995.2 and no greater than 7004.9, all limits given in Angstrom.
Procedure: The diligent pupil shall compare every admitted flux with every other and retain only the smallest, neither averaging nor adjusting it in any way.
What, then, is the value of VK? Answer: 6.868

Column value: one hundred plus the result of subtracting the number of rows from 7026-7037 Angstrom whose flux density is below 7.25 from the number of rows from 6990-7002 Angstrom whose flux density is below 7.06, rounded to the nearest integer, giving 98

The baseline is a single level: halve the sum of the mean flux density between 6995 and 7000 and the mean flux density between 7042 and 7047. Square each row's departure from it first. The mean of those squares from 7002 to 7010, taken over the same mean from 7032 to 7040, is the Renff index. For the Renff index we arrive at 0.7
